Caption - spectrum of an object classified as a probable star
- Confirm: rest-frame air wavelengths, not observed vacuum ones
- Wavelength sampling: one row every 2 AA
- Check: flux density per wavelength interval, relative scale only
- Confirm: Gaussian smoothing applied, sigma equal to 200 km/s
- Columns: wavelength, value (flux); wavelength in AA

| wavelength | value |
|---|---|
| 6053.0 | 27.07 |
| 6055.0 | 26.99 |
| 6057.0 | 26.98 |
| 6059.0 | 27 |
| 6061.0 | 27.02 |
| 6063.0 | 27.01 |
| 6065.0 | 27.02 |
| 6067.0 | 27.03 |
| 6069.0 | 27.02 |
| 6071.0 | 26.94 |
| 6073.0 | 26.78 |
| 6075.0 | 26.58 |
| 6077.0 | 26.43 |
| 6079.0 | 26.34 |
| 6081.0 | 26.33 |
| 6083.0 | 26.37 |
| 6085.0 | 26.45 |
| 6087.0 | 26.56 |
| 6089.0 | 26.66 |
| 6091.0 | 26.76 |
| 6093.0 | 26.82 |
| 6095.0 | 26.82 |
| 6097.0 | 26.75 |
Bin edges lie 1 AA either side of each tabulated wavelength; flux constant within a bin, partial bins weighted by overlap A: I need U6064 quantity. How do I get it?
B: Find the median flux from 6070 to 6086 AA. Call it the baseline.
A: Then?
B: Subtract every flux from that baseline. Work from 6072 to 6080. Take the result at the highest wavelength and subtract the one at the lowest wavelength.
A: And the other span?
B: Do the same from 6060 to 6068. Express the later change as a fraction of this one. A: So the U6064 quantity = -44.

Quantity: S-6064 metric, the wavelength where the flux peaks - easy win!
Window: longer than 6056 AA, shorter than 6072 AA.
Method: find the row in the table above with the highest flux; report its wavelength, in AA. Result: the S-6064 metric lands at 6067.0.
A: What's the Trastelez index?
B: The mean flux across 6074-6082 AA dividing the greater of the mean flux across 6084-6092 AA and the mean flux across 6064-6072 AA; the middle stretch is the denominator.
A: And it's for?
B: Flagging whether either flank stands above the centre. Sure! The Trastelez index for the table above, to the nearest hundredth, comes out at 1.02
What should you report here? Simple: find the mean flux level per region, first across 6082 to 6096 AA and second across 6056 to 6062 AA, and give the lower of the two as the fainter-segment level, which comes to 26.6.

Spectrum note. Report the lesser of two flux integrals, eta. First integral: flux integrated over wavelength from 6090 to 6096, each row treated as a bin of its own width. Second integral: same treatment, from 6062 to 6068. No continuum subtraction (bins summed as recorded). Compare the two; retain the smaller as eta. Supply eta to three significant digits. 161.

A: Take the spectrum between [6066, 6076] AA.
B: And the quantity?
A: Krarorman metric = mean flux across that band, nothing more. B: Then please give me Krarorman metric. 26.9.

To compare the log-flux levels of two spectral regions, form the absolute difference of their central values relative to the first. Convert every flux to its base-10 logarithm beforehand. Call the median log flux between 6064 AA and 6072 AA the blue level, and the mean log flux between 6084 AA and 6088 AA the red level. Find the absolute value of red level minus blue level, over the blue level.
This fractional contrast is 0.0058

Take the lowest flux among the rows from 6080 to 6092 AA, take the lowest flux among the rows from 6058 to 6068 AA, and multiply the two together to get 711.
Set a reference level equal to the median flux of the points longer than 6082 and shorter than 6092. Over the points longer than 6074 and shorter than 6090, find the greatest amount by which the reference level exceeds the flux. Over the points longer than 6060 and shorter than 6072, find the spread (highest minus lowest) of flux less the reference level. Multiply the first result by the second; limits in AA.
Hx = 0.021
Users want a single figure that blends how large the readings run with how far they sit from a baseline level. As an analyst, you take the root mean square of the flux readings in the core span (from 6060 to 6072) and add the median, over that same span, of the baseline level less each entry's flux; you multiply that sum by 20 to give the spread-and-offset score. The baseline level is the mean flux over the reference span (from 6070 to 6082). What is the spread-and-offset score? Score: 531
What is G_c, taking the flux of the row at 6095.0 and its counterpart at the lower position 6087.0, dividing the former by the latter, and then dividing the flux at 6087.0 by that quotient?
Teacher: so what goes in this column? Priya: 26.3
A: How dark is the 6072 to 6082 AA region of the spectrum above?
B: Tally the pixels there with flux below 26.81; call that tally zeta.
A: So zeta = 5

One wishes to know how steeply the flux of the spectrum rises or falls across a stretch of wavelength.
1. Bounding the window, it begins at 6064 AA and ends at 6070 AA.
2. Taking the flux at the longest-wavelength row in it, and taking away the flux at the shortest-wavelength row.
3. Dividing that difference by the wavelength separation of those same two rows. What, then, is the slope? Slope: 0.00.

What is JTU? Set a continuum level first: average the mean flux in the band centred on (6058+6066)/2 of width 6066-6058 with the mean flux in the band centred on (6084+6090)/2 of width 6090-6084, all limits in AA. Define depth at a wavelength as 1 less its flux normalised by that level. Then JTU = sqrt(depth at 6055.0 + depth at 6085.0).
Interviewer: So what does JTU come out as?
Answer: 0.07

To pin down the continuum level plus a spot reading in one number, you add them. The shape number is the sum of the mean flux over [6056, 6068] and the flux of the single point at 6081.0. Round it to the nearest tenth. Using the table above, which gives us 53.3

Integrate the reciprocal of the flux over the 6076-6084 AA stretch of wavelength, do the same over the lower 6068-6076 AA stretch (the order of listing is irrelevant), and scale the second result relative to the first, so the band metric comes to 0.98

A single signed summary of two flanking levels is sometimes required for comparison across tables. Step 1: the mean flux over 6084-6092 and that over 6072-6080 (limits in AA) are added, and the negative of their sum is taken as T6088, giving -53.14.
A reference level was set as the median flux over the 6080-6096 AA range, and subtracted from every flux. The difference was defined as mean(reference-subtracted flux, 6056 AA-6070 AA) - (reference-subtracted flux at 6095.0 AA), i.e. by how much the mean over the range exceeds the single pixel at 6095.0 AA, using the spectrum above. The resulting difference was 0.2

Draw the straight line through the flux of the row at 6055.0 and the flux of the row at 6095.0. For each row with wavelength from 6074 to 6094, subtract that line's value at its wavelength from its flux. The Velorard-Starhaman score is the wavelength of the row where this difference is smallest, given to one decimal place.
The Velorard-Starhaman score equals 6081.0 AA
